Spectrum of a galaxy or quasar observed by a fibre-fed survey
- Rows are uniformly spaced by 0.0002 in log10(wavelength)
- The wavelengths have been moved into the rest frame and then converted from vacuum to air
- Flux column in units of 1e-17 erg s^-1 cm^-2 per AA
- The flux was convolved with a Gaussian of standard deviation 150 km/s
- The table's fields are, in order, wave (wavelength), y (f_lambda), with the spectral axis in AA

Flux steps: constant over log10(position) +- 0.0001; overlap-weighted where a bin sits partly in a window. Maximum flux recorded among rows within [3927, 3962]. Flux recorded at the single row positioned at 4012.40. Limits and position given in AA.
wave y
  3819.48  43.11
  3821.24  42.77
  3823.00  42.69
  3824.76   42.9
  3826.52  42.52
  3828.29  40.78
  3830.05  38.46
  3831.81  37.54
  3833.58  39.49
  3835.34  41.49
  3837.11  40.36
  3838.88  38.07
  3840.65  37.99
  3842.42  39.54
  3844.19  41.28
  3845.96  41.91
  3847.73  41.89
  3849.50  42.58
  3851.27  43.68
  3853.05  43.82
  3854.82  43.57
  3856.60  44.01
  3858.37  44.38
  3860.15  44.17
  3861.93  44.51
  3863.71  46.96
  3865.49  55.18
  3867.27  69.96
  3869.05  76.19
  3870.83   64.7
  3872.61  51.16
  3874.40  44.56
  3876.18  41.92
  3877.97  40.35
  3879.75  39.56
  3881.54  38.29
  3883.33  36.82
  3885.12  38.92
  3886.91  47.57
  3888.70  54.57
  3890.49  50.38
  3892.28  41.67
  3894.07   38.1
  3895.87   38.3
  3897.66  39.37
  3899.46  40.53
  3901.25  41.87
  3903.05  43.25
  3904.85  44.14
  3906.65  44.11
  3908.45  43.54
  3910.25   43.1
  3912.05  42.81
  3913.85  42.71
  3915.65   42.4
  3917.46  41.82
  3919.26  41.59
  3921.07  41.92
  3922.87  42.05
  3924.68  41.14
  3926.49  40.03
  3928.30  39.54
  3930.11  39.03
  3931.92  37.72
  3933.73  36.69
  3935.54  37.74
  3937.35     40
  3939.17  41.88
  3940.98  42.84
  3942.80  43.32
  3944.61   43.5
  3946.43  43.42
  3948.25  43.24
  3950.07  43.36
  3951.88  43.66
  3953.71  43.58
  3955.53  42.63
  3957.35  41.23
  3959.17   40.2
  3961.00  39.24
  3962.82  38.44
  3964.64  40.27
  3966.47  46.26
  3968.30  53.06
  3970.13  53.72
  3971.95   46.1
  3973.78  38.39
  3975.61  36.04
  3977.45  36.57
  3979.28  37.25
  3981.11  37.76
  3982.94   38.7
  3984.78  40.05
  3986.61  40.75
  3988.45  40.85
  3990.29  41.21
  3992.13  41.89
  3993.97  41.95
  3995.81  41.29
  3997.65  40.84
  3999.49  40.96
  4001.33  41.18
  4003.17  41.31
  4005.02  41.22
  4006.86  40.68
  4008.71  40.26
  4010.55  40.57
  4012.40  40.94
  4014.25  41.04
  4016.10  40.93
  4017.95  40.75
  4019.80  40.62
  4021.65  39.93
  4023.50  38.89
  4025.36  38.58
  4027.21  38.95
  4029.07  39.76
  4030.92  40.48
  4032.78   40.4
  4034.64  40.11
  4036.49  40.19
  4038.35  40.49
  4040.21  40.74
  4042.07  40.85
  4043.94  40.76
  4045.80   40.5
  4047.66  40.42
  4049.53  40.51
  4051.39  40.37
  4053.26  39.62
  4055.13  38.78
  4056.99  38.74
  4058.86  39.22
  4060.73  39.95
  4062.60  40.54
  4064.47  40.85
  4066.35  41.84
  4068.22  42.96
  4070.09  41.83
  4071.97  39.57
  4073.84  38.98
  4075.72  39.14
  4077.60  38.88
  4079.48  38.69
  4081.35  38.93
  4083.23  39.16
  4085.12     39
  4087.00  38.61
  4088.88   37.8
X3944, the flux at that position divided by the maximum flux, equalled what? 0.94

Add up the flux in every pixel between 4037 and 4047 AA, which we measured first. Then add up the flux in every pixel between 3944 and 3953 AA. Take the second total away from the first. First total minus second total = -14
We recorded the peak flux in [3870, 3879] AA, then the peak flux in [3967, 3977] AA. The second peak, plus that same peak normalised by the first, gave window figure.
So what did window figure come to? 54.6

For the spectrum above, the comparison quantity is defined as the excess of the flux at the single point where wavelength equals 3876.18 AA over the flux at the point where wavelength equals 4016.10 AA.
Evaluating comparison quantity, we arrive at 1.0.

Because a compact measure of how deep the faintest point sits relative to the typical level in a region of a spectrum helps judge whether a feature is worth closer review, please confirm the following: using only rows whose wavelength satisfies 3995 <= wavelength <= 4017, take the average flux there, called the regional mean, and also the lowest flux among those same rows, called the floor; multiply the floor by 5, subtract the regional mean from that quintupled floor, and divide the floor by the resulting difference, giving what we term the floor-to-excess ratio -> 0.251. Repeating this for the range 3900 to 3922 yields 0.252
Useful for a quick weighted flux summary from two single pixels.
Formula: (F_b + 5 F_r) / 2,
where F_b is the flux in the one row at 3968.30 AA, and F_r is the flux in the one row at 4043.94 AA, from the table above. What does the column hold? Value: 128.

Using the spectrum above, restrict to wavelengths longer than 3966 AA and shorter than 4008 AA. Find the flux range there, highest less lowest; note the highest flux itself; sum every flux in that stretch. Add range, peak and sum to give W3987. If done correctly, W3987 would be 1029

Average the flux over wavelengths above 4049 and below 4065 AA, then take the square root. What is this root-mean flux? 6.31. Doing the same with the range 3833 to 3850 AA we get 6.36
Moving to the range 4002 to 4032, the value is 6.35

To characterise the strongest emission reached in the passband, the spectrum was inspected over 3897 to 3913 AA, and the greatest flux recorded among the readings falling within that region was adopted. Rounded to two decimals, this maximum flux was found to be 44.14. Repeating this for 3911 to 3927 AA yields 42.81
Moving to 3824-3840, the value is 42.90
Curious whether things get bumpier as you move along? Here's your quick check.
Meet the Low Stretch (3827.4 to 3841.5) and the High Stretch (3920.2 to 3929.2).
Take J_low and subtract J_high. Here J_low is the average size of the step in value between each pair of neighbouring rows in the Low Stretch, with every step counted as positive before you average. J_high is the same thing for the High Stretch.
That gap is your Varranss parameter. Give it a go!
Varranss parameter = 0.87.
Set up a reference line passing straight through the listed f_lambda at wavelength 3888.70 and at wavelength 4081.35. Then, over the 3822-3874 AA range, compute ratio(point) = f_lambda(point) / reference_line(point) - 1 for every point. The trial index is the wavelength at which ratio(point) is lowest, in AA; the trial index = 3831.81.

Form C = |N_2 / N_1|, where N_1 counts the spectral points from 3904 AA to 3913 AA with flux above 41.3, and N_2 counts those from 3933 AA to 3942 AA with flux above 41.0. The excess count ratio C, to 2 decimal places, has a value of 0.40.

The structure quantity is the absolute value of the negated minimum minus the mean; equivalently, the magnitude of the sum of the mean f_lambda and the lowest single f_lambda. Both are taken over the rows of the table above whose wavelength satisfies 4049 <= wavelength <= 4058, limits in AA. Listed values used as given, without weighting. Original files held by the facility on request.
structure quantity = 78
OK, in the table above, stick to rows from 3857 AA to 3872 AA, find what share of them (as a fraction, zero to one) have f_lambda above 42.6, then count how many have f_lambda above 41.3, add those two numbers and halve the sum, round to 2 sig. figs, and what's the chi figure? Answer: 4.5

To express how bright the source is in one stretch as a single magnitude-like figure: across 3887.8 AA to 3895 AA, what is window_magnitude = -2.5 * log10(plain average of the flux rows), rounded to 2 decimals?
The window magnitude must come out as -4.16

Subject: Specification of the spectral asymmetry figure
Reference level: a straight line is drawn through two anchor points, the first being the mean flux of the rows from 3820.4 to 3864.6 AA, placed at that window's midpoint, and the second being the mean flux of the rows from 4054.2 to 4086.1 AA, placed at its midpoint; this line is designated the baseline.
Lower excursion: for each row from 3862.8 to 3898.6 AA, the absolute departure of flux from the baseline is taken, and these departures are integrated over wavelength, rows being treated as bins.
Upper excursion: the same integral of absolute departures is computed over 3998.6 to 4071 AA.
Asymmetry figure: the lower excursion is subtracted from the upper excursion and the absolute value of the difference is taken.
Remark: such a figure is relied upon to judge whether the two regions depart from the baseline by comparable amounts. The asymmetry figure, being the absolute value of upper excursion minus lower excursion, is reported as 247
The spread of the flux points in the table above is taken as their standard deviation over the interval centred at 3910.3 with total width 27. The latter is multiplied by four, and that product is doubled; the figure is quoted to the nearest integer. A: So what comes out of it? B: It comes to 10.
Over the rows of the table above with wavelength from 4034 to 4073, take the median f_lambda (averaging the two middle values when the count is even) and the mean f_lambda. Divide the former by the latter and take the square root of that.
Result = 1.00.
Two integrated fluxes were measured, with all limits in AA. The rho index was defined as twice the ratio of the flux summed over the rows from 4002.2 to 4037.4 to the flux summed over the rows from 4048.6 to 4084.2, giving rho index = 2.02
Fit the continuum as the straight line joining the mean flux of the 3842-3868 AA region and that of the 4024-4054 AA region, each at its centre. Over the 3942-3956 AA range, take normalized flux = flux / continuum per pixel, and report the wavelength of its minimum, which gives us 3955.53 AA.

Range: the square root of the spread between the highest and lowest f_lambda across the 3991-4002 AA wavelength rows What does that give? 1.05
